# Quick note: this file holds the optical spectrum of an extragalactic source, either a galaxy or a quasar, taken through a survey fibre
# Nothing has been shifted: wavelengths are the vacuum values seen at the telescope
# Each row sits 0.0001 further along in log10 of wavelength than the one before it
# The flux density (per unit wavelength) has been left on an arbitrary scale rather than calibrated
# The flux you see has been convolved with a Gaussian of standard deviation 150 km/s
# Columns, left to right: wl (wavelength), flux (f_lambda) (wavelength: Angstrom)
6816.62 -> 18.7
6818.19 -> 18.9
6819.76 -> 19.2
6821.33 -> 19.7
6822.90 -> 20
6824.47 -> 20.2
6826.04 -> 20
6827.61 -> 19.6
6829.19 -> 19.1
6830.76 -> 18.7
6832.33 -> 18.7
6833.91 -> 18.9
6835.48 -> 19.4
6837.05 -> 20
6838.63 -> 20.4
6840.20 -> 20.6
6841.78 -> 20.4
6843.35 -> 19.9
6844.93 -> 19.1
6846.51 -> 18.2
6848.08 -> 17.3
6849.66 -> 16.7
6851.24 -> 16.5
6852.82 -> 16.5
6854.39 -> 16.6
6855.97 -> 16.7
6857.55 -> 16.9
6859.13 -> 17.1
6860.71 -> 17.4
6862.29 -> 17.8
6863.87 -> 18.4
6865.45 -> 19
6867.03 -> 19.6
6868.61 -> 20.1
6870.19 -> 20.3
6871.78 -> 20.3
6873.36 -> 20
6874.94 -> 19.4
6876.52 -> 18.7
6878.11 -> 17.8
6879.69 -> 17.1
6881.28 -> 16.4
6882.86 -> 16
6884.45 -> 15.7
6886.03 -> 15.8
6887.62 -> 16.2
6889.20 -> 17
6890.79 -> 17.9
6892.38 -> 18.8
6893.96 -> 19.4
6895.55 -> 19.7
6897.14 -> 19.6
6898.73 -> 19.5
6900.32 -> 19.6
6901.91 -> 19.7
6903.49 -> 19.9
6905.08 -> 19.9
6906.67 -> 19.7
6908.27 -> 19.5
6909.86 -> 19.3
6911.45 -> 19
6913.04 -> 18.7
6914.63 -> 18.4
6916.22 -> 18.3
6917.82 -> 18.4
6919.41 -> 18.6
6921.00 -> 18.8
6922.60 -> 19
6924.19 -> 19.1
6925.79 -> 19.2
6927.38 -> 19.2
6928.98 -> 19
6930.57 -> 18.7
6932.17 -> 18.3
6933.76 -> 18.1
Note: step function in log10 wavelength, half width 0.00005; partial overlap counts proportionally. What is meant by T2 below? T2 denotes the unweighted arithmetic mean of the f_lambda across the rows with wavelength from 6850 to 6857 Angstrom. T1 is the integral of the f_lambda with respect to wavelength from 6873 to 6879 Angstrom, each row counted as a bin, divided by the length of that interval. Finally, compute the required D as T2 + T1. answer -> 35.5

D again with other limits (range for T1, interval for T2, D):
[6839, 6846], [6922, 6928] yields 39.1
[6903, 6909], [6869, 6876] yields 39.7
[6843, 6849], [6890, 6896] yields 37.4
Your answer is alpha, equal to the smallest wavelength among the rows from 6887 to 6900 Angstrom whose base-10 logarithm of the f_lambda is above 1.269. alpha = 6892.38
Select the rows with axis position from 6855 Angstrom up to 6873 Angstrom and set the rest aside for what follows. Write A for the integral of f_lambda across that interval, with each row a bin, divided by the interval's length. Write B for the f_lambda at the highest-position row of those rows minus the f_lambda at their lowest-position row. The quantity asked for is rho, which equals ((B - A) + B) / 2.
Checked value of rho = -5.7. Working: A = 18.5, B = 3.6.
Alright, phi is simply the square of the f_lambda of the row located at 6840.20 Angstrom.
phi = 424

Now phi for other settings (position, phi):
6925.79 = 369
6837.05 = 400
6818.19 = 357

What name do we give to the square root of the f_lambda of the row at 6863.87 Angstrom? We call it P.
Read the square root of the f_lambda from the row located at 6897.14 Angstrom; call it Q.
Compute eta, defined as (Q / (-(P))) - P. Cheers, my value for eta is -5.32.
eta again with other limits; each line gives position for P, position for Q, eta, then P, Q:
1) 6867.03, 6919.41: -5.40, 4.43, 4.31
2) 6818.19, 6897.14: -5.37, 4.35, 4.43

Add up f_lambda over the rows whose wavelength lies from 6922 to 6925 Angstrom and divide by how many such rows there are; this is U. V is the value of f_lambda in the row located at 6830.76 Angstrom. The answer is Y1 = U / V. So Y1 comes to 1.02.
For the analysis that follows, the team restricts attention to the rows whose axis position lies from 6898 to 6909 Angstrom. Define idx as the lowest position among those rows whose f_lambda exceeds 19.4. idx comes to 6898.73 Angstrom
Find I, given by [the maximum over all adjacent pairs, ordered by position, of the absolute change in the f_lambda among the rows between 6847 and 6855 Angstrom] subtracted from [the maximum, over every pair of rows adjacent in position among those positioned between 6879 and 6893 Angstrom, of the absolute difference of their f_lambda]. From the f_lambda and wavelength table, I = 0.30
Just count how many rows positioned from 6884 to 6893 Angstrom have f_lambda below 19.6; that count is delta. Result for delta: 6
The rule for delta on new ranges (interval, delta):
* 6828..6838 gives 5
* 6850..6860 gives 6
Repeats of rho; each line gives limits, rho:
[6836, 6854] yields -12.8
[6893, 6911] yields -9.9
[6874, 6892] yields -10.1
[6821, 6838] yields -9.4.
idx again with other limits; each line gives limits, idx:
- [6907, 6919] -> 6908.27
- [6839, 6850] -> 6840.20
